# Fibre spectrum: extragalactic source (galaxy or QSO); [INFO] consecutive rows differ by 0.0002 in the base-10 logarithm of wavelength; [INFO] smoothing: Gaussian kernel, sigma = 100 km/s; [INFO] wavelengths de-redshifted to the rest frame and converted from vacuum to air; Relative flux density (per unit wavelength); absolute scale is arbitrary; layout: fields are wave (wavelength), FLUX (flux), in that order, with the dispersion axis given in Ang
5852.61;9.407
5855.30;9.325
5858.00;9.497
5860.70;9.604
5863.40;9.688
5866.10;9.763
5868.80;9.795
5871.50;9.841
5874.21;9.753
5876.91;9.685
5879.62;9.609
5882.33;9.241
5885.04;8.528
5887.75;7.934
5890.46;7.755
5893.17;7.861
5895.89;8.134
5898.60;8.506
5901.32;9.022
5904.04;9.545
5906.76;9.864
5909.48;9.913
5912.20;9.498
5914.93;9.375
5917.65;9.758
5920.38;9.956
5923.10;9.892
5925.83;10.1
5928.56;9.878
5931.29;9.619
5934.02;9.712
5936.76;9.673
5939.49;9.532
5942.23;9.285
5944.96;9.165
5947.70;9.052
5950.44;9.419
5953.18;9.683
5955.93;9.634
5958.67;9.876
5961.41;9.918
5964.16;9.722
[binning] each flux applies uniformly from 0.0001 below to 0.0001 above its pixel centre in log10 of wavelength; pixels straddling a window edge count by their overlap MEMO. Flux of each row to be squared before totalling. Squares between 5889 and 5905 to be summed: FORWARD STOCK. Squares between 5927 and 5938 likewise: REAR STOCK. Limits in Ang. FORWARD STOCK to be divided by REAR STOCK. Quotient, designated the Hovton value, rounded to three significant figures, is 1.15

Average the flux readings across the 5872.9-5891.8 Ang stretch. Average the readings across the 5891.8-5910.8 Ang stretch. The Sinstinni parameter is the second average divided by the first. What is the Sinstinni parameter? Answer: 1.01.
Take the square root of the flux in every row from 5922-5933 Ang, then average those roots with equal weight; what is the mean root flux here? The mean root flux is 3.14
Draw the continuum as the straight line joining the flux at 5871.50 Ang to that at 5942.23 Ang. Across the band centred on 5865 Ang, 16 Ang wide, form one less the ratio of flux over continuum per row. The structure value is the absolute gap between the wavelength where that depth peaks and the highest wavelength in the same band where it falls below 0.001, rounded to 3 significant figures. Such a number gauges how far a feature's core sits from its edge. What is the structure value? 13.5 Ang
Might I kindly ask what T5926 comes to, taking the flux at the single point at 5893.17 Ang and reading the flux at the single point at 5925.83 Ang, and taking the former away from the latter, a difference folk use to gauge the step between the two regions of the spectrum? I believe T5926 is 2.2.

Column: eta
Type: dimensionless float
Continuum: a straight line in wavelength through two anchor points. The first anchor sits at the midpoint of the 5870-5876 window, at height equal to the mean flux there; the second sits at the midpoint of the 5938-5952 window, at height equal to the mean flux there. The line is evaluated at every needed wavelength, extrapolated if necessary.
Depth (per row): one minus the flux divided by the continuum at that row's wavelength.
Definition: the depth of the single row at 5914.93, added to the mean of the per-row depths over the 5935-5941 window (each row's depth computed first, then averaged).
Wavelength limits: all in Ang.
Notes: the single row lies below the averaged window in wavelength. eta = -0.01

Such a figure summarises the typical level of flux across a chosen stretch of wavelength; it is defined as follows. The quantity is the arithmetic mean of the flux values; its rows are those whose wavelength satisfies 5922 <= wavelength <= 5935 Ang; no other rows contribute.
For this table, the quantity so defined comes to 9.8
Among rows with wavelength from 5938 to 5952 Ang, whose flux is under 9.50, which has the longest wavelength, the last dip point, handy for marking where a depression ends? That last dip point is 5950.44 Ang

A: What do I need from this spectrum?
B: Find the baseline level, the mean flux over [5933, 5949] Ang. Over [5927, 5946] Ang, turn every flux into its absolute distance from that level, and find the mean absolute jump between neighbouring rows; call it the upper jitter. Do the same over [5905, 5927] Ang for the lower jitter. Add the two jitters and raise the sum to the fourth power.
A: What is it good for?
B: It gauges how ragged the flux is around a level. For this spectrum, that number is 0.01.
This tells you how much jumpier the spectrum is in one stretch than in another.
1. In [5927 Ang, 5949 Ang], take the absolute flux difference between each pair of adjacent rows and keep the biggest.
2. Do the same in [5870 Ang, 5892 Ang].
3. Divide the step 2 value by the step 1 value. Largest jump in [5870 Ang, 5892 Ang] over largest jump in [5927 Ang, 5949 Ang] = 2.8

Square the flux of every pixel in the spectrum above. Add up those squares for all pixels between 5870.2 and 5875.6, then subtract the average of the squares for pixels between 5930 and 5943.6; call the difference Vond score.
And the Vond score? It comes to 100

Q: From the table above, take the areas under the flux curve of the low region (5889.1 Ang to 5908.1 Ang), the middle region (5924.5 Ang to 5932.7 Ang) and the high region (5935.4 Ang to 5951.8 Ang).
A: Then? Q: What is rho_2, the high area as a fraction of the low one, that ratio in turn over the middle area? 0.012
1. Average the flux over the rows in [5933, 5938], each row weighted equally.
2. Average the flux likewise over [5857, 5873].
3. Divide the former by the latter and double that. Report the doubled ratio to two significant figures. 2.0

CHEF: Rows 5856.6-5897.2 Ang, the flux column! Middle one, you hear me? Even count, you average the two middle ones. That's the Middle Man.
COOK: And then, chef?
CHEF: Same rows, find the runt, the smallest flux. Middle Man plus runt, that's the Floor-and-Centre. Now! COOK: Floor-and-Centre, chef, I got 17.4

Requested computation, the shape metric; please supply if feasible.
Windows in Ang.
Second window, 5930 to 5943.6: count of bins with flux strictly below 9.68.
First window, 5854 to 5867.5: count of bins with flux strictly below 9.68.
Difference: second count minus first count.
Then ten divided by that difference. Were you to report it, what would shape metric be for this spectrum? 10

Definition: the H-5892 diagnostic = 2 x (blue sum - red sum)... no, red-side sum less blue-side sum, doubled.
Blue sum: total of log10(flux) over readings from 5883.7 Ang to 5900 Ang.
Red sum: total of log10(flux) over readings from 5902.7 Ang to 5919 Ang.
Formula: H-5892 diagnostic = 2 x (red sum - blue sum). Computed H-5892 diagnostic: 0.9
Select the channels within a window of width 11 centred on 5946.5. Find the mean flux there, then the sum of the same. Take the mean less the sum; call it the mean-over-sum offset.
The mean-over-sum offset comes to -27.7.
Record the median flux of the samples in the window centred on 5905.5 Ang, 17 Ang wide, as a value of 9.52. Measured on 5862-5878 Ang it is 9.76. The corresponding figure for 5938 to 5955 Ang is 9.35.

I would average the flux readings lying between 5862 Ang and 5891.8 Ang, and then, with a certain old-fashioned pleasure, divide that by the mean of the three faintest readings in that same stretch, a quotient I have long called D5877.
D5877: 1.14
